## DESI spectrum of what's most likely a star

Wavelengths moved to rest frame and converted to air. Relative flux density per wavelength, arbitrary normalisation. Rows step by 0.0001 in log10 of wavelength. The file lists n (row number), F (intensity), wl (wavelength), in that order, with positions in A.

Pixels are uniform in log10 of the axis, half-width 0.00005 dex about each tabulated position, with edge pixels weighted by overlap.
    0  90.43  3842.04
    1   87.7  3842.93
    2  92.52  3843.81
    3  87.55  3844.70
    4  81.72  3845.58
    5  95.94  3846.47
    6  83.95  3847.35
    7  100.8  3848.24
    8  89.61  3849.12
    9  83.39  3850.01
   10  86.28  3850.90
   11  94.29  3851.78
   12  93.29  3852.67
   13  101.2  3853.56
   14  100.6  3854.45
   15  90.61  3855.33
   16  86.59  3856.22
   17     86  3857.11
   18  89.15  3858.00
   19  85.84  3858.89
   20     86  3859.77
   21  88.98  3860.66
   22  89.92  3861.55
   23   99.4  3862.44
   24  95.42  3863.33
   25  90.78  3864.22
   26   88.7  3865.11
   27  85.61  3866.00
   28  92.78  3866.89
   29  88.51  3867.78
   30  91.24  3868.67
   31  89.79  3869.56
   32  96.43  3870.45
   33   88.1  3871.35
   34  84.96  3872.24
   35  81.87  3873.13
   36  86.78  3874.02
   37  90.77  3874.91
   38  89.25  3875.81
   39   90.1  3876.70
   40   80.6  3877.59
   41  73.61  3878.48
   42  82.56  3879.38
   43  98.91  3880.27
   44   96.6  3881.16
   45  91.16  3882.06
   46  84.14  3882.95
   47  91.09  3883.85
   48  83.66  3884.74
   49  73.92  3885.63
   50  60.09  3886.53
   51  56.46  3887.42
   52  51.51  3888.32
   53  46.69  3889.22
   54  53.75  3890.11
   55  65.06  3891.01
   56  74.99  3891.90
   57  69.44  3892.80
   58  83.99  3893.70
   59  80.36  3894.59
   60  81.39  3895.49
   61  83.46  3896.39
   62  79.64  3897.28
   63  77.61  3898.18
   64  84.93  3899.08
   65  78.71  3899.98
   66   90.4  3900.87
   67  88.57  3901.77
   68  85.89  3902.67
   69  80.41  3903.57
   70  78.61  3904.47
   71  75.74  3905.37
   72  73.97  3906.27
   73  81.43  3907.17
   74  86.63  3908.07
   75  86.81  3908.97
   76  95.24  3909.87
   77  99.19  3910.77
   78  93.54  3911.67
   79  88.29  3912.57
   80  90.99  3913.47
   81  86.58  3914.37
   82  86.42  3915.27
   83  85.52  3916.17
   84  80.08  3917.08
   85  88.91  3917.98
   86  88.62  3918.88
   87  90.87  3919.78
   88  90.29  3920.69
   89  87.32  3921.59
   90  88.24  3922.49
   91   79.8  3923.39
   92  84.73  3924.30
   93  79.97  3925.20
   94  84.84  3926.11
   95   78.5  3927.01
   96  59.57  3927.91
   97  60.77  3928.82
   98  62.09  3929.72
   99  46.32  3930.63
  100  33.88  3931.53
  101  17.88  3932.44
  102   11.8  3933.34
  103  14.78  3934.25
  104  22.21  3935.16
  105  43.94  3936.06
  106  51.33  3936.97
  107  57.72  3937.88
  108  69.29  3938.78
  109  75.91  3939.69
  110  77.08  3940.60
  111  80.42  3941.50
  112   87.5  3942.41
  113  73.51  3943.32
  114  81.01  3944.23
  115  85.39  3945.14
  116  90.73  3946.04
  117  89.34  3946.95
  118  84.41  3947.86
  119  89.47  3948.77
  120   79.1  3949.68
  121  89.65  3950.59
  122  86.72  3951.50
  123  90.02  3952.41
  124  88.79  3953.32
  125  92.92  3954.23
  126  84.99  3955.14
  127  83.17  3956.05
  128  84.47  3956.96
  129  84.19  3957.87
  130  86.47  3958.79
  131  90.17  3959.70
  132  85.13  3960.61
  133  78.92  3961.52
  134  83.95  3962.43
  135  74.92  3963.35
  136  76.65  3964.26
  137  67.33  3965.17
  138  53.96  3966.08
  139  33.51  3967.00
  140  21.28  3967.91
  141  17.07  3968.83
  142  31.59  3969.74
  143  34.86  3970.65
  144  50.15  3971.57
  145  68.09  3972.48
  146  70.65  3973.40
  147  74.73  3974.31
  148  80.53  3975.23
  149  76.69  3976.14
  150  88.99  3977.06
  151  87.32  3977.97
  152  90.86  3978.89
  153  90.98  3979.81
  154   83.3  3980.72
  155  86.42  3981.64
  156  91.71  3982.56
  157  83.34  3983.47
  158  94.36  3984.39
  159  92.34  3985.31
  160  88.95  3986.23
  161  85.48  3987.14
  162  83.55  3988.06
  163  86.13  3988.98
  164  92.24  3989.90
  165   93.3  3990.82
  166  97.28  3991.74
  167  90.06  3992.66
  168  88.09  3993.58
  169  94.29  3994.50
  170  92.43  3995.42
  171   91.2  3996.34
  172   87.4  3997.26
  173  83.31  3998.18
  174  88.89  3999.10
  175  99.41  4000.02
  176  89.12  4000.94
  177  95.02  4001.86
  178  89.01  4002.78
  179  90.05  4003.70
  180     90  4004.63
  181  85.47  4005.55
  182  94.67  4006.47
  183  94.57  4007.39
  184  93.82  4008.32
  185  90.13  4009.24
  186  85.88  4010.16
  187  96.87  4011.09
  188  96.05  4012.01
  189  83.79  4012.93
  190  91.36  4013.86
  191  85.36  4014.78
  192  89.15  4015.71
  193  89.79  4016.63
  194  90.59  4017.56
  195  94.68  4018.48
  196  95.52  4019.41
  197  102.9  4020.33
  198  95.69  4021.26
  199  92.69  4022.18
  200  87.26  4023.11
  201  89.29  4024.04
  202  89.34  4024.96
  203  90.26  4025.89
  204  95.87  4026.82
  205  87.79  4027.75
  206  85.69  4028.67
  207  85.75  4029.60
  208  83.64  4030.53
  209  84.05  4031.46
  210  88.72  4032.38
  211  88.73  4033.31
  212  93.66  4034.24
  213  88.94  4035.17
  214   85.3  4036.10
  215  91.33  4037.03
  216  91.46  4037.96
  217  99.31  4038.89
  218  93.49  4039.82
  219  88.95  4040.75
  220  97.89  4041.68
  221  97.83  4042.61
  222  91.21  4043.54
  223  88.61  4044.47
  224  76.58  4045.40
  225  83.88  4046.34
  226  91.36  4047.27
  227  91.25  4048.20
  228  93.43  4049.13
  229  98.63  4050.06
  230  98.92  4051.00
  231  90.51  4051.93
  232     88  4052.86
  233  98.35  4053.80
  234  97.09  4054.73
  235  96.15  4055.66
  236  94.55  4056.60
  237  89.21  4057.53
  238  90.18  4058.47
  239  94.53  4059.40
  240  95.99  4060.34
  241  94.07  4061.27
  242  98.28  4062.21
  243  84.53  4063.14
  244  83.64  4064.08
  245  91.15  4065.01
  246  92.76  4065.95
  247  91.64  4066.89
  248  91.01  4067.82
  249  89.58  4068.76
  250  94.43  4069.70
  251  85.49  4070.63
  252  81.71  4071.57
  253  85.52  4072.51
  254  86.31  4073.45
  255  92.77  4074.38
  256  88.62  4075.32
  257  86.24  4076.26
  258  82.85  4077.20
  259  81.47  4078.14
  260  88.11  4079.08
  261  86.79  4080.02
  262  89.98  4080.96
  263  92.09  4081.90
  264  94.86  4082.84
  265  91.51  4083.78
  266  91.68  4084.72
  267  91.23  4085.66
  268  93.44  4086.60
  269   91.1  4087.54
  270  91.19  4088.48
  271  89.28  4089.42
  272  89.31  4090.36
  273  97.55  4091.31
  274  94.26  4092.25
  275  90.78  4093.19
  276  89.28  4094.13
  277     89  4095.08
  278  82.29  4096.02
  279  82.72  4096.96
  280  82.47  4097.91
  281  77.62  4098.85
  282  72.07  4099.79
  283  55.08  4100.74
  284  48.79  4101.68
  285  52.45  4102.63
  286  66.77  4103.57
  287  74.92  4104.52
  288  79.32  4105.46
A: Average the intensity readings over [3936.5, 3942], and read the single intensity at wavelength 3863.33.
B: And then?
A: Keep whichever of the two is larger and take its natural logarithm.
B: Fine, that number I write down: 4.56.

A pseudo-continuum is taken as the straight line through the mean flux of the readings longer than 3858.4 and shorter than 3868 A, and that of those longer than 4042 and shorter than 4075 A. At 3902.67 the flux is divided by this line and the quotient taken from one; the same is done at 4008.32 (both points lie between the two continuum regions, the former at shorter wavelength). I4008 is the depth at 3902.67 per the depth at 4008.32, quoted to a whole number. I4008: -2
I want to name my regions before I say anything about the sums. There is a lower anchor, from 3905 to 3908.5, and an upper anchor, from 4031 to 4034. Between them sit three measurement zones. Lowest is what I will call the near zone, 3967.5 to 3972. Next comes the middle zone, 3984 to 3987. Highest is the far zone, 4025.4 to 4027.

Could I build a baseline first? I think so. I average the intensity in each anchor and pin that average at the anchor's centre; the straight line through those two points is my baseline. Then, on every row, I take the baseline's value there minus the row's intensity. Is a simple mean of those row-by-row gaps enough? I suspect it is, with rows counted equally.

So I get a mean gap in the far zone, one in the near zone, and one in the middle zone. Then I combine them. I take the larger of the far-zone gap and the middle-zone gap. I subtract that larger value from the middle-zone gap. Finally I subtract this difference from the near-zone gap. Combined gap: 54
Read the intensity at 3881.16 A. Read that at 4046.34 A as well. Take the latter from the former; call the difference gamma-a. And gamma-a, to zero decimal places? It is 13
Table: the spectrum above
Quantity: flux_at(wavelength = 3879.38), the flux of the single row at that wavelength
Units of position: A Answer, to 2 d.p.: 82.56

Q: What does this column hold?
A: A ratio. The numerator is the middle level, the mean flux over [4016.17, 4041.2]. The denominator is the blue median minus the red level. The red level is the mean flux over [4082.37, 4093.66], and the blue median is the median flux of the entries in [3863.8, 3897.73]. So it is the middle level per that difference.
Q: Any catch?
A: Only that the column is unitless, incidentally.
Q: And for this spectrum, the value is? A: -11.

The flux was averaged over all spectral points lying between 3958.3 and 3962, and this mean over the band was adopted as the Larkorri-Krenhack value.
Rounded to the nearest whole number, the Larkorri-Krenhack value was 85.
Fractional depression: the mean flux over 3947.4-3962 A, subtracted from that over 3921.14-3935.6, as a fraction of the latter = -0.51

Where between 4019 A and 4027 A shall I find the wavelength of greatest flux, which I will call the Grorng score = 4020.33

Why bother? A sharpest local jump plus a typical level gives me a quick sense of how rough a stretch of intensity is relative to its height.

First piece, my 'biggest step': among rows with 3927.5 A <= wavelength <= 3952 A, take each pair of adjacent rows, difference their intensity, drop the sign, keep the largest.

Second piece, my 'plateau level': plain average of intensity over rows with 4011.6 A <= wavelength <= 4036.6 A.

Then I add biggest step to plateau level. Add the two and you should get 112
